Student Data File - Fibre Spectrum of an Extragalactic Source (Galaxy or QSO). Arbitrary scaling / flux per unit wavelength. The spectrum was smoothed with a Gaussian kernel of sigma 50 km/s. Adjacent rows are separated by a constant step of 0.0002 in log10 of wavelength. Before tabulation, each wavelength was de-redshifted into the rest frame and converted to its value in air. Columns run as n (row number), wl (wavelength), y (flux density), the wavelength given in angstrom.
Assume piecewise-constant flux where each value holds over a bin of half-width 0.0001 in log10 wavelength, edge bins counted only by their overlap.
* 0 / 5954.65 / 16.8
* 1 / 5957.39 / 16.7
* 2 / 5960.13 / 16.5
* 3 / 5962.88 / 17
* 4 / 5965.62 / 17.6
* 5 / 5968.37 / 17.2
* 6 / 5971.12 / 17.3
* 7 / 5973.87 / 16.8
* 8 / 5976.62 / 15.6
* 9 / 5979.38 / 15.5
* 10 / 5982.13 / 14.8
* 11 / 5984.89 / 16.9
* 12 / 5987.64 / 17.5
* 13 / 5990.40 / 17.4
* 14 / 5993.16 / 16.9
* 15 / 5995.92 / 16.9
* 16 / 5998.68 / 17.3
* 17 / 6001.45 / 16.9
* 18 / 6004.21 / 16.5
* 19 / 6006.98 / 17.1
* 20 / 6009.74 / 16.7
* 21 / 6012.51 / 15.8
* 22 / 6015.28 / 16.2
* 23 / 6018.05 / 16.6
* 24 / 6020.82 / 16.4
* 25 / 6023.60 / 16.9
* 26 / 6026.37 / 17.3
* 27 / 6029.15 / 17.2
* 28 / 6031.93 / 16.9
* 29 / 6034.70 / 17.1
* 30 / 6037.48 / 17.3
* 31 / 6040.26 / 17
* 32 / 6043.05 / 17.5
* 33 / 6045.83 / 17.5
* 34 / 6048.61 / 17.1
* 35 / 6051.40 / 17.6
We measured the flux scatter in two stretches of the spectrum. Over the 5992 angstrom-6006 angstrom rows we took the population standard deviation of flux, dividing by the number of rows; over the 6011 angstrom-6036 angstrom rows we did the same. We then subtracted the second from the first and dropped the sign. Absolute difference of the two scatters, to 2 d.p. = 0.22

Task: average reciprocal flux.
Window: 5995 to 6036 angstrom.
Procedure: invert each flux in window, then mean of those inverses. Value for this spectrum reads 0.0596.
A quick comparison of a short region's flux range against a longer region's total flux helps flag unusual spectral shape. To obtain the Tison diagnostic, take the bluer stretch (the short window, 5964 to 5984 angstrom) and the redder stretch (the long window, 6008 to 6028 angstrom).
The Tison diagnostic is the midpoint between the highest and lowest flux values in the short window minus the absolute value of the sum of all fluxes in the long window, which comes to -99.7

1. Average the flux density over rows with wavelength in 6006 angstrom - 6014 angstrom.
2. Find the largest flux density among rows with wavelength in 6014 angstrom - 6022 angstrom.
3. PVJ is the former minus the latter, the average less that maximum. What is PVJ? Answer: -0.1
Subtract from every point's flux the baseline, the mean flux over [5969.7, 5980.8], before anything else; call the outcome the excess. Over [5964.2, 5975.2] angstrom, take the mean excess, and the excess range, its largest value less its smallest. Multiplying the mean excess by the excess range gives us 0.74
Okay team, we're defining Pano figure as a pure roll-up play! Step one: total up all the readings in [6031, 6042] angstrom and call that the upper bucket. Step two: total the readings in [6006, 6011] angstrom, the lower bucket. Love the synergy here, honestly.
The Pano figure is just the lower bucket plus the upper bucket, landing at 102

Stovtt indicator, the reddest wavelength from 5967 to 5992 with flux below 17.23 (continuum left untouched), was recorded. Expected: 5984.89 angstrom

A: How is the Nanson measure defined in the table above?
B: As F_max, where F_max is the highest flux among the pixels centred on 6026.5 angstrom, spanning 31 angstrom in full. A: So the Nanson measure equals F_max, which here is 17.3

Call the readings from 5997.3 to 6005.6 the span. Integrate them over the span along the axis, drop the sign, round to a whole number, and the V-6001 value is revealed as 140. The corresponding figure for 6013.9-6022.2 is 136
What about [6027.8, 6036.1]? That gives 142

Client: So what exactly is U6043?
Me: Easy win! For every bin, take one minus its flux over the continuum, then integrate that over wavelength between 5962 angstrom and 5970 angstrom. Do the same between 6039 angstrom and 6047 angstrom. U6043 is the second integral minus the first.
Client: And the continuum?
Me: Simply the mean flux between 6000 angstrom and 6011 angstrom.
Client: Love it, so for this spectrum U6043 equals 0.0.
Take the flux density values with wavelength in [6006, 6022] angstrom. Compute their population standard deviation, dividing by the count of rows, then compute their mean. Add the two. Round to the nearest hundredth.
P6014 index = 16.87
